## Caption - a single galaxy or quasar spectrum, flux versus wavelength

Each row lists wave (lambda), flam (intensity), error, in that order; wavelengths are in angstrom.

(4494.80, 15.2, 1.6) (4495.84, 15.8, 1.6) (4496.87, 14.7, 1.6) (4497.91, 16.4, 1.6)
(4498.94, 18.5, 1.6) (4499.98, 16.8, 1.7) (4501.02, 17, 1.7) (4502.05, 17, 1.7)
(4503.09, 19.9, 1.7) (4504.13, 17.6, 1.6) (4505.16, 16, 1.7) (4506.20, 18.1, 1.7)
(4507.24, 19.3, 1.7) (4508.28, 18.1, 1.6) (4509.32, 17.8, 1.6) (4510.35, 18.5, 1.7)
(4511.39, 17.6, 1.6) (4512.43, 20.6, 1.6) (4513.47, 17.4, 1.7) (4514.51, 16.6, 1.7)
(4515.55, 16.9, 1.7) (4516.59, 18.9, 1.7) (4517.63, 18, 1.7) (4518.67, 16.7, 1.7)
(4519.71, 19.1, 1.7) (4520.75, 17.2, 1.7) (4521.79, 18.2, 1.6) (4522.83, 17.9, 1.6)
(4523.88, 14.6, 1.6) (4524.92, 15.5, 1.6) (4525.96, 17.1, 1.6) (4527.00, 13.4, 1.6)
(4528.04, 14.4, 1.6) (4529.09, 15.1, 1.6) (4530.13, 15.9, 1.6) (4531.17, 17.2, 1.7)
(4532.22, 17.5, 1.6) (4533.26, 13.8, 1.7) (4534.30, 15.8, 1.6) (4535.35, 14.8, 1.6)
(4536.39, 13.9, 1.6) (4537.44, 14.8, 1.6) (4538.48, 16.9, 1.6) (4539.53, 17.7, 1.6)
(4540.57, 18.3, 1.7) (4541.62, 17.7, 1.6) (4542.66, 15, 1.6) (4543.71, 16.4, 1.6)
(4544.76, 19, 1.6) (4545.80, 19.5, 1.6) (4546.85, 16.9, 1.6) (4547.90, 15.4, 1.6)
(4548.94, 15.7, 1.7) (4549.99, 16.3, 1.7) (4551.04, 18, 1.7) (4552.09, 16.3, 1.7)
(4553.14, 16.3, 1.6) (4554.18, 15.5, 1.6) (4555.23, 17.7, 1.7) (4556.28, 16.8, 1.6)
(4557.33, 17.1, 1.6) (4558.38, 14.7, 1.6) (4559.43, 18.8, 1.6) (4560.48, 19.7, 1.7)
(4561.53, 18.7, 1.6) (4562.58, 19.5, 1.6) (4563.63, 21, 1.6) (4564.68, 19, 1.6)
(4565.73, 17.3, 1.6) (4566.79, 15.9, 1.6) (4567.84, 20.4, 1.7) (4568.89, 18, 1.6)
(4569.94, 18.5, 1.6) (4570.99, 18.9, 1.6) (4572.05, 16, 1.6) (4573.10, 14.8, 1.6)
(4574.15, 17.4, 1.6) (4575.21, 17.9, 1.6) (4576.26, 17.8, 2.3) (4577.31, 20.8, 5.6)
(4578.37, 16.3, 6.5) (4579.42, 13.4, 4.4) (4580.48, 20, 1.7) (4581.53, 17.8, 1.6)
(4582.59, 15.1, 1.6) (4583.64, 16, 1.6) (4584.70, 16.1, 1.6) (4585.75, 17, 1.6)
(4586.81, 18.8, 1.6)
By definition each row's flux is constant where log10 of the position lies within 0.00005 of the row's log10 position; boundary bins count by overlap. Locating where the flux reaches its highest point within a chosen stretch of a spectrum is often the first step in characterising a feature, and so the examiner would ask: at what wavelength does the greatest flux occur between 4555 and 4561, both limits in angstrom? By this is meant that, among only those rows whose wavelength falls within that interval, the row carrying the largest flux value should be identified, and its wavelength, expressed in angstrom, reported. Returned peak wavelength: 4560.48 angstrom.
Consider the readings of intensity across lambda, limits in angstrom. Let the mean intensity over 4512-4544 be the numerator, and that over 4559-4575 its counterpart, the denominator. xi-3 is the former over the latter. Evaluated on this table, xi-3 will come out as 0.907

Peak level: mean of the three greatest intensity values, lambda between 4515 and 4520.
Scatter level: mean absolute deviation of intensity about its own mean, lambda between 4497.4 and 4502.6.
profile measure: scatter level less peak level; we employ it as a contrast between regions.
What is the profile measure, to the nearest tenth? -18.1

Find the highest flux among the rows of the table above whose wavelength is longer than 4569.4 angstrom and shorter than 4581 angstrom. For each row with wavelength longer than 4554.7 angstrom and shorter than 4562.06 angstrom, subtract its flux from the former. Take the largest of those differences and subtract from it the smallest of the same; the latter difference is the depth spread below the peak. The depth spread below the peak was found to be 5.0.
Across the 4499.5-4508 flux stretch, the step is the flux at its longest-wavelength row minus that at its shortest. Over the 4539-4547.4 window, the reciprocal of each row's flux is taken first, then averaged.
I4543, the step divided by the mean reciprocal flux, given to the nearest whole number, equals 44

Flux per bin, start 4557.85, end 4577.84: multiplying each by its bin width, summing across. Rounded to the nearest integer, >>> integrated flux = 363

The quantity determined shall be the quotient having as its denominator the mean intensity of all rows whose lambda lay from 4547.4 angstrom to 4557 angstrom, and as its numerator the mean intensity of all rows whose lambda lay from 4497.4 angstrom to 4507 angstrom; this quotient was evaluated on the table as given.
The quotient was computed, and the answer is 1.06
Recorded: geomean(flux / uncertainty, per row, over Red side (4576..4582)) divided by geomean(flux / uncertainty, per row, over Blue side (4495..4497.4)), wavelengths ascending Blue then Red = 0.58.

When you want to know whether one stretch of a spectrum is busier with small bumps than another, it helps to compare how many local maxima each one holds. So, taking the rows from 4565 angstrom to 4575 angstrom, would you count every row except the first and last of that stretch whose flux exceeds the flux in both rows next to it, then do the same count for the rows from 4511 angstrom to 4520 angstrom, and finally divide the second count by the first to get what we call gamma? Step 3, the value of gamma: 1.0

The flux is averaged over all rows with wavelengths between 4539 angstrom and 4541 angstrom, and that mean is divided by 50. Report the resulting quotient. 0.360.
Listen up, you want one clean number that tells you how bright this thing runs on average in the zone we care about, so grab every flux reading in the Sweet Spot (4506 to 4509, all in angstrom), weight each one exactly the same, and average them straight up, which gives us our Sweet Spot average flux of 18.5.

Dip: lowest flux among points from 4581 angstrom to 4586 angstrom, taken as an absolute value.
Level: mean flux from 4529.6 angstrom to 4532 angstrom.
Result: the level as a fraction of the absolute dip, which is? 1.10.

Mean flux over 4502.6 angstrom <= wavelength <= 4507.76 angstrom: 18.2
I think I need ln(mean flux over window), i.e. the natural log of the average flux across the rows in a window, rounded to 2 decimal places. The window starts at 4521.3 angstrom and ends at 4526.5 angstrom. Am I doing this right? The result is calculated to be 2.81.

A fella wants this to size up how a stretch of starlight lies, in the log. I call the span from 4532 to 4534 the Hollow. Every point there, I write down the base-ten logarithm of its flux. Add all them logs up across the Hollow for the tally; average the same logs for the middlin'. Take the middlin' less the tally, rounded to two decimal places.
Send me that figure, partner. -1.19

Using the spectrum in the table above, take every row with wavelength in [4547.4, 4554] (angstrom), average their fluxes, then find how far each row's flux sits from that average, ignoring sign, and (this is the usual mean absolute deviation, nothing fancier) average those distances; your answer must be 0.56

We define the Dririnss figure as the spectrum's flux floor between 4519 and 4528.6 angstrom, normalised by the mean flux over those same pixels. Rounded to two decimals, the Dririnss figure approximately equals 0.82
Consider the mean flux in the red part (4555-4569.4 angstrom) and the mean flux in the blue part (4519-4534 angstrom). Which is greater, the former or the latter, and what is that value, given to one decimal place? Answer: 18.2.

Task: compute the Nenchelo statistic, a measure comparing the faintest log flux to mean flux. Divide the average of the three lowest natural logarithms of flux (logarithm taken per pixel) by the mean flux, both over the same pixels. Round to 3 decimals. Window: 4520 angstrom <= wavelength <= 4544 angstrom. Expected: 0.163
